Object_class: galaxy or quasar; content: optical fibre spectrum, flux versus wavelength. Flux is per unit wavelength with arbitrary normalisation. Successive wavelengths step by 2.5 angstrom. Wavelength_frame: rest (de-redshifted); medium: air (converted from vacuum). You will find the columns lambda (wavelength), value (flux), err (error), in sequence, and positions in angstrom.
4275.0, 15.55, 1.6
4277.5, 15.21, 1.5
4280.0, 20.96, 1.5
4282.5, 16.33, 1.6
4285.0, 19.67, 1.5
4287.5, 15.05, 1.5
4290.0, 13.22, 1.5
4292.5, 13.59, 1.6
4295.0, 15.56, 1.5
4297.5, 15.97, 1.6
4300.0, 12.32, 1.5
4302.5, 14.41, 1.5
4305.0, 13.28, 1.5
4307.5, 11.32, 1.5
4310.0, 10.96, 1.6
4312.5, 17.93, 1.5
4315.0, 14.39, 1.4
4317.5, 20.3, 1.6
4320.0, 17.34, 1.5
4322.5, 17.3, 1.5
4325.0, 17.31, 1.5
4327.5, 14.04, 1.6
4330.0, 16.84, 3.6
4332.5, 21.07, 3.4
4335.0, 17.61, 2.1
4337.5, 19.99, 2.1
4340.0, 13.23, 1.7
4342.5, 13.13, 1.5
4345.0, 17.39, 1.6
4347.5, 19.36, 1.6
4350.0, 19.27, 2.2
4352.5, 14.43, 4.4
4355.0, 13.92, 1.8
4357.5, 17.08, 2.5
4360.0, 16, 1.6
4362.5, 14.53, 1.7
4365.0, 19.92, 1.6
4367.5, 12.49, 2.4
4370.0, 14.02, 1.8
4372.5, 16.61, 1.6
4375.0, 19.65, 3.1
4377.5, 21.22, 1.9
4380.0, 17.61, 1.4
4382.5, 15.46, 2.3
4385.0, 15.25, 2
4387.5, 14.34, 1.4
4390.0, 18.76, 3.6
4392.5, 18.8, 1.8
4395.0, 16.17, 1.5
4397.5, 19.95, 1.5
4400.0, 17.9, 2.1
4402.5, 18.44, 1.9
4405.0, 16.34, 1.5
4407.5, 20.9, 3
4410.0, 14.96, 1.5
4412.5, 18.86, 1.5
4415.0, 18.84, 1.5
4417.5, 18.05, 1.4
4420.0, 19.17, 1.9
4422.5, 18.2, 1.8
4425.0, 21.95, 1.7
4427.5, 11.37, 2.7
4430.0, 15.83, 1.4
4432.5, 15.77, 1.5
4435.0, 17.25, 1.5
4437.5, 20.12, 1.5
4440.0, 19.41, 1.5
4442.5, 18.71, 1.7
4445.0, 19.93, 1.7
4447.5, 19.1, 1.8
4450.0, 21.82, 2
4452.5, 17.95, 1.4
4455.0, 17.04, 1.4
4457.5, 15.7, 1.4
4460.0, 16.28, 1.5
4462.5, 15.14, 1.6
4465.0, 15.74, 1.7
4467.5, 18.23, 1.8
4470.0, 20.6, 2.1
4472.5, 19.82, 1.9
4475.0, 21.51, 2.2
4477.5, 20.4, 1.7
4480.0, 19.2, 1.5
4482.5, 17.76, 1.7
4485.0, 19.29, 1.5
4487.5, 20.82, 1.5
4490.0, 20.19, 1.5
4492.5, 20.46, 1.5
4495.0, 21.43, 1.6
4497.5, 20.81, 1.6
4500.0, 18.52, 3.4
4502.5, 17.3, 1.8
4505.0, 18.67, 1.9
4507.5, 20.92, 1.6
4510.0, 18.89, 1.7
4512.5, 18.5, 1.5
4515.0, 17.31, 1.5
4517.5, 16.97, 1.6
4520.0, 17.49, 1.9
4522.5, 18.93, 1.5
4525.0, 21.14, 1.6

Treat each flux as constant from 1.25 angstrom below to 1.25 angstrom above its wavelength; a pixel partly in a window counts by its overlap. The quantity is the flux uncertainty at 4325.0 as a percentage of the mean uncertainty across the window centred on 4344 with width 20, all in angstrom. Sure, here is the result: 70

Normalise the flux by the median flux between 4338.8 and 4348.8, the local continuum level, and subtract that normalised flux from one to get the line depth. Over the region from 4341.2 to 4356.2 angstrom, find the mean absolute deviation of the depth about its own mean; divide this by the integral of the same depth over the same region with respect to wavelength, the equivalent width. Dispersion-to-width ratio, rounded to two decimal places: -0.17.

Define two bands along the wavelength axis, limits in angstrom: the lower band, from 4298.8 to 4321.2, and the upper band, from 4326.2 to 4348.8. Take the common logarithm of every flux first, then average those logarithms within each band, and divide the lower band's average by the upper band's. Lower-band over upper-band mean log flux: 0.947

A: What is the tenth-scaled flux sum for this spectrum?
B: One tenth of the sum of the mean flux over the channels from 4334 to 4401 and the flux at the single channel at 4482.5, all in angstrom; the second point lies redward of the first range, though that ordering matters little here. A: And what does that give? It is 3.46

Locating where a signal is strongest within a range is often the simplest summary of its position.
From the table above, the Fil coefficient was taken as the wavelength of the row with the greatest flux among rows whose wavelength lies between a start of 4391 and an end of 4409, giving 4407.5 angstrom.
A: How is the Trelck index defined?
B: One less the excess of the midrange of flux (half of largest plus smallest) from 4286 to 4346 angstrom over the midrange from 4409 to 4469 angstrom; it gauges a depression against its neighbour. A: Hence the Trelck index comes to 1.6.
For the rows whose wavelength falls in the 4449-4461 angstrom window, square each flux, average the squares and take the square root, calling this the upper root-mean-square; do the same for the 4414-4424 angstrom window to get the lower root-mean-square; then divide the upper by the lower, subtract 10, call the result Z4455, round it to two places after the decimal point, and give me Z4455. -9.04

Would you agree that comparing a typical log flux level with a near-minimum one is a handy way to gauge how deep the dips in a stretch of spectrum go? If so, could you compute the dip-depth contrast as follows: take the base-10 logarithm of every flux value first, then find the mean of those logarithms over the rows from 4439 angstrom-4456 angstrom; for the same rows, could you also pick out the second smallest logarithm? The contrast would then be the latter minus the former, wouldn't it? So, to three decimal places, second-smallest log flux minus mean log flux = -0.027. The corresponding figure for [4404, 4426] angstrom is -0.053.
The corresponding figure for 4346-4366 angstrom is -0.062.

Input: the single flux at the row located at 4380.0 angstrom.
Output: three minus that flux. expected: -14.6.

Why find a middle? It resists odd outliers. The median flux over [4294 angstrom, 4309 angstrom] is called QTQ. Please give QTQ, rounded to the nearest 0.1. 13.8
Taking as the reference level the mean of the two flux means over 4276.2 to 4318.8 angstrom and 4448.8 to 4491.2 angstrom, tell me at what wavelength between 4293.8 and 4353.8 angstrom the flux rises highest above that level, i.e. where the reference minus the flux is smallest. 4332.5 angstrom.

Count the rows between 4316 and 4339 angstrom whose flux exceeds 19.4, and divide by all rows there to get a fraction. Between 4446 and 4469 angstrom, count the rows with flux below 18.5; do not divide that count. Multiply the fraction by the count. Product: 2.3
